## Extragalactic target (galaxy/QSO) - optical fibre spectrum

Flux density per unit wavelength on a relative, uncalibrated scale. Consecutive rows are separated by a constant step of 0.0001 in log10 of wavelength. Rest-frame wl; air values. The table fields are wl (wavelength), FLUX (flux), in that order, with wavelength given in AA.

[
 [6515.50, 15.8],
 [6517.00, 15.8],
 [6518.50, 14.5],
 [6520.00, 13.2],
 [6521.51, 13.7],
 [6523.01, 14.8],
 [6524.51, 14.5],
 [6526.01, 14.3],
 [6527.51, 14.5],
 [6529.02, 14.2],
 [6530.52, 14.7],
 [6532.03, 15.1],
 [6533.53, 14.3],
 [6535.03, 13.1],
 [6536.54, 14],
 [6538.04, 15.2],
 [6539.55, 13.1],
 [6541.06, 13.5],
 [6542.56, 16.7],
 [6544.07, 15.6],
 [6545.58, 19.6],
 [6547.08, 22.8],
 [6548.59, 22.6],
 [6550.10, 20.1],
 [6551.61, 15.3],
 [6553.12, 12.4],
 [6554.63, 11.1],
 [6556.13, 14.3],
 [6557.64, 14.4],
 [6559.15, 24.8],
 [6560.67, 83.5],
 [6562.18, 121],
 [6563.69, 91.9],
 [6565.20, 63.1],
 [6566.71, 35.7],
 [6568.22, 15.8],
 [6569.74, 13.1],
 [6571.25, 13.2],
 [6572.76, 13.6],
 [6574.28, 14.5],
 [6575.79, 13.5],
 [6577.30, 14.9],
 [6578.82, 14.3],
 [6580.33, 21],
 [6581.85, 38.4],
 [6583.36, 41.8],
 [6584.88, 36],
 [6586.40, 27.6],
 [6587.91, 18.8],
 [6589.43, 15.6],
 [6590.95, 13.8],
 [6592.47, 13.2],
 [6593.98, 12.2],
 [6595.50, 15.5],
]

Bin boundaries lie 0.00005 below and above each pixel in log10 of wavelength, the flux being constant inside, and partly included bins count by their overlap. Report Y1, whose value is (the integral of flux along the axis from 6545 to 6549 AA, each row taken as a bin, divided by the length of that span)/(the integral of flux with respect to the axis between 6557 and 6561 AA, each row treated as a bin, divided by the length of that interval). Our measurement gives 0.59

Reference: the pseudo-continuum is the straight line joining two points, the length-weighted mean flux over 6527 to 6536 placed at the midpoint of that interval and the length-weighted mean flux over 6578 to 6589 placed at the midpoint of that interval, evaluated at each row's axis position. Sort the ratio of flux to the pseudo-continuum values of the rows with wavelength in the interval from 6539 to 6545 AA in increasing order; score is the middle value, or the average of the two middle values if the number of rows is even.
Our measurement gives 0.85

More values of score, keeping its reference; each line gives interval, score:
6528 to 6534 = 1.04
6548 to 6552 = 1.05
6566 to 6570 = 0.66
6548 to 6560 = 0.74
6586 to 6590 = 0.65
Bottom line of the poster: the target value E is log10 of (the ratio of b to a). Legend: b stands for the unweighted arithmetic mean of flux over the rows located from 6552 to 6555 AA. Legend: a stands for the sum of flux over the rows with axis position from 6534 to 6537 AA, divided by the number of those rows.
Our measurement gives -0.1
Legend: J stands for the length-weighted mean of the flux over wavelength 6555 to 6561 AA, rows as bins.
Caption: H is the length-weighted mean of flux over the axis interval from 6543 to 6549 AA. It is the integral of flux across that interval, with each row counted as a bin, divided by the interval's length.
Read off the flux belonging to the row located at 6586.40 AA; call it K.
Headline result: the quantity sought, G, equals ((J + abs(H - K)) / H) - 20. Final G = -18.1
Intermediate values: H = 19.8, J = 29.3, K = 27.6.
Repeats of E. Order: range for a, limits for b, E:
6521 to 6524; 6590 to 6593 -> 0.0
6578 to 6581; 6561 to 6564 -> 0.8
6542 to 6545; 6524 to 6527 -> 0.0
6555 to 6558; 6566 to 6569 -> 0.3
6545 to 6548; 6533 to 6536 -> -0.2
